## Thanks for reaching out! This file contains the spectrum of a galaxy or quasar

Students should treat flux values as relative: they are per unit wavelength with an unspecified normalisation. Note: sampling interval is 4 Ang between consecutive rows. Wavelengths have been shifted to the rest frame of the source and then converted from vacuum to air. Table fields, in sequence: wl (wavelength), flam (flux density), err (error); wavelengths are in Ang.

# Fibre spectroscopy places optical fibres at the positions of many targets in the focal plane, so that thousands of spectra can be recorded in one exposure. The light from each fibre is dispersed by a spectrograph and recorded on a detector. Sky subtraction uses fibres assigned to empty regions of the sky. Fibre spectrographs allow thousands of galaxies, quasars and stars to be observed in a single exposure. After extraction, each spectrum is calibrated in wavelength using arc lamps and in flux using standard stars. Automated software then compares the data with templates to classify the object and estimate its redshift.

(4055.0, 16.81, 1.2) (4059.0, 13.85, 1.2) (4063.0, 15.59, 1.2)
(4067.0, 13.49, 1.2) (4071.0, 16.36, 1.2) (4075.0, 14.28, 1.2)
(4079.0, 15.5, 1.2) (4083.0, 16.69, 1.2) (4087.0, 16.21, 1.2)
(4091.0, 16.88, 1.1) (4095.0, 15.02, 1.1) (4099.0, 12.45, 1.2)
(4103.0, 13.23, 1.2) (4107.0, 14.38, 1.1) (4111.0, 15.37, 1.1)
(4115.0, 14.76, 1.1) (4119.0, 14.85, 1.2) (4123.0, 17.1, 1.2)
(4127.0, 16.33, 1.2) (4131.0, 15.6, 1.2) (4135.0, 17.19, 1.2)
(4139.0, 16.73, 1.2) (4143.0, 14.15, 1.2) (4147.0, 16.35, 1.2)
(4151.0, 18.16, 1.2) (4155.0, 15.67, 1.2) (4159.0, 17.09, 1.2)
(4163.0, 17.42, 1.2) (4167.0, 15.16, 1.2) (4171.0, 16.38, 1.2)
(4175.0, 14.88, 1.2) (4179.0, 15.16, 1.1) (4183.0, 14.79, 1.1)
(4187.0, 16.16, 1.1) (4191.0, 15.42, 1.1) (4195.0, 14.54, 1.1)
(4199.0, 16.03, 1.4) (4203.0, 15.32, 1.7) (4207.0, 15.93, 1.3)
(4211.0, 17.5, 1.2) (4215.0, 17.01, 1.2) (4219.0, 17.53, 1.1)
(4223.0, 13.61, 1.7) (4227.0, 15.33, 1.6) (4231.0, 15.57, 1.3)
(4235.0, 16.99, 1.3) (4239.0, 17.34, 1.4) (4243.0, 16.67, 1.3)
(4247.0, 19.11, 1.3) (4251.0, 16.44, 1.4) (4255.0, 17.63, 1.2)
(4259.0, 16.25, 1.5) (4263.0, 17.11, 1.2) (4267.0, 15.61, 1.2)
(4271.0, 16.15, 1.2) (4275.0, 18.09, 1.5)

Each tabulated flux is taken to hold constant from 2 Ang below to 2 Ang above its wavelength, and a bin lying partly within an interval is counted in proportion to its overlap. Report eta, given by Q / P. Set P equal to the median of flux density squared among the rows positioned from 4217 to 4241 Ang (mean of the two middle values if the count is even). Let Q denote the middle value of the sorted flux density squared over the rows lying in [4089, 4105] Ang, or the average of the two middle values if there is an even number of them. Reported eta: 0.8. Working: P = 266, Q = 200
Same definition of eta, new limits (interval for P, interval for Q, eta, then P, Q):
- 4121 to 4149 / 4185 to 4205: 0.9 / 267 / 238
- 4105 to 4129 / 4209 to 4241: 1.3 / 228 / 289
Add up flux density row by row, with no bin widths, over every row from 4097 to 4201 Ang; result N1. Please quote 405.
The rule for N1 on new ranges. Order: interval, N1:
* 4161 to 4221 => 239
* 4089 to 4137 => 183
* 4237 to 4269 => 136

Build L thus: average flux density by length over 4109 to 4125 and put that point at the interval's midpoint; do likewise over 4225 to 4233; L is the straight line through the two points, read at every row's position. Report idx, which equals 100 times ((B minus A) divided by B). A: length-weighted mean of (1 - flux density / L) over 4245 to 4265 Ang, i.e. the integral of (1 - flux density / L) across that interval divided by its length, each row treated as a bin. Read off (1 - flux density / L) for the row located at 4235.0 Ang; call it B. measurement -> -21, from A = -0.12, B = -0.10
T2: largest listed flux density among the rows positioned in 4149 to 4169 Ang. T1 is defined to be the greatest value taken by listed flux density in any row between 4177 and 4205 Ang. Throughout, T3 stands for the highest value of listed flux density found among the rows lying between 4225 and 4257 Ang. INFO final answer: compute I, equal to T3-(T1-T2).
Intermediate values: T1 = 16.16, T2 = 18.16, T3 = 19.11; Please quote 21.1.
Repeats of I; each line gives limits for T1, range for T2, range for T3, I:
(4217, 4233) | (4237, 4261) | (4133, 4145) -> 18.8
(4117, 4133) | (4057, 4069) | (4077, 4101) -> 15.4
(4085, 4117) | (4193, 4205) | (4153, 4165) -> 16.6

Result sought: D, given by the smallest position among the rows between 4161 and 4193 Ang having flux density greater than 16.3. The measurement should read 4163.0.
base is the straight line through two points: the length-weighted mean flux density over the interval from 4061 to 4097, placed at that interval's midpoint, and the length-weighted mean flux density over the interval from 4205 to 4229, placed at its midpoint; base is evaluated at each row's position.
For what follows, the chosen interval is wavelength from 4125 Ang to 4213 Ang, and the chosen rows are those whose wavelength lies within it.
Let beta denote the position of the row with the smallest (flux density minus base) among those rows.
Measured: 4143.0 Ang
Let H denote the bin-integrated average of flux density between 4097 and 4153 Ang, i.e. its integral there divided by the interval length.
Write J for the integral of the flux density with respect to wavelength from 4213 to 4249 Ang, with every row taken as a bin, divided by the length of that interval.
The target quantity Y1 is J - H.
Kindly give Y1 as 1.1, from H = 15.5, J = 16.6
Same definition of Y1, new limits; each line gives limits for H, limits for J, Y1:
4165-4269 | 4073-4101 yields -0.8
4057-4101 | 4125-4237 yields 0.9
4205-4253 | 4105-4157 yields -0.7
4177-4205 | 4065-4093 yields 0.3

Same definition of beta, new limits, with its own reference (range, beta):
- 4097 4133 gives 4099.0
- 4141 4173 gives 4143.0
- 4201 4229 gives 4223.0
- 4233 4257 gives 4251.0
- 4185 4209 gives 4195.0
